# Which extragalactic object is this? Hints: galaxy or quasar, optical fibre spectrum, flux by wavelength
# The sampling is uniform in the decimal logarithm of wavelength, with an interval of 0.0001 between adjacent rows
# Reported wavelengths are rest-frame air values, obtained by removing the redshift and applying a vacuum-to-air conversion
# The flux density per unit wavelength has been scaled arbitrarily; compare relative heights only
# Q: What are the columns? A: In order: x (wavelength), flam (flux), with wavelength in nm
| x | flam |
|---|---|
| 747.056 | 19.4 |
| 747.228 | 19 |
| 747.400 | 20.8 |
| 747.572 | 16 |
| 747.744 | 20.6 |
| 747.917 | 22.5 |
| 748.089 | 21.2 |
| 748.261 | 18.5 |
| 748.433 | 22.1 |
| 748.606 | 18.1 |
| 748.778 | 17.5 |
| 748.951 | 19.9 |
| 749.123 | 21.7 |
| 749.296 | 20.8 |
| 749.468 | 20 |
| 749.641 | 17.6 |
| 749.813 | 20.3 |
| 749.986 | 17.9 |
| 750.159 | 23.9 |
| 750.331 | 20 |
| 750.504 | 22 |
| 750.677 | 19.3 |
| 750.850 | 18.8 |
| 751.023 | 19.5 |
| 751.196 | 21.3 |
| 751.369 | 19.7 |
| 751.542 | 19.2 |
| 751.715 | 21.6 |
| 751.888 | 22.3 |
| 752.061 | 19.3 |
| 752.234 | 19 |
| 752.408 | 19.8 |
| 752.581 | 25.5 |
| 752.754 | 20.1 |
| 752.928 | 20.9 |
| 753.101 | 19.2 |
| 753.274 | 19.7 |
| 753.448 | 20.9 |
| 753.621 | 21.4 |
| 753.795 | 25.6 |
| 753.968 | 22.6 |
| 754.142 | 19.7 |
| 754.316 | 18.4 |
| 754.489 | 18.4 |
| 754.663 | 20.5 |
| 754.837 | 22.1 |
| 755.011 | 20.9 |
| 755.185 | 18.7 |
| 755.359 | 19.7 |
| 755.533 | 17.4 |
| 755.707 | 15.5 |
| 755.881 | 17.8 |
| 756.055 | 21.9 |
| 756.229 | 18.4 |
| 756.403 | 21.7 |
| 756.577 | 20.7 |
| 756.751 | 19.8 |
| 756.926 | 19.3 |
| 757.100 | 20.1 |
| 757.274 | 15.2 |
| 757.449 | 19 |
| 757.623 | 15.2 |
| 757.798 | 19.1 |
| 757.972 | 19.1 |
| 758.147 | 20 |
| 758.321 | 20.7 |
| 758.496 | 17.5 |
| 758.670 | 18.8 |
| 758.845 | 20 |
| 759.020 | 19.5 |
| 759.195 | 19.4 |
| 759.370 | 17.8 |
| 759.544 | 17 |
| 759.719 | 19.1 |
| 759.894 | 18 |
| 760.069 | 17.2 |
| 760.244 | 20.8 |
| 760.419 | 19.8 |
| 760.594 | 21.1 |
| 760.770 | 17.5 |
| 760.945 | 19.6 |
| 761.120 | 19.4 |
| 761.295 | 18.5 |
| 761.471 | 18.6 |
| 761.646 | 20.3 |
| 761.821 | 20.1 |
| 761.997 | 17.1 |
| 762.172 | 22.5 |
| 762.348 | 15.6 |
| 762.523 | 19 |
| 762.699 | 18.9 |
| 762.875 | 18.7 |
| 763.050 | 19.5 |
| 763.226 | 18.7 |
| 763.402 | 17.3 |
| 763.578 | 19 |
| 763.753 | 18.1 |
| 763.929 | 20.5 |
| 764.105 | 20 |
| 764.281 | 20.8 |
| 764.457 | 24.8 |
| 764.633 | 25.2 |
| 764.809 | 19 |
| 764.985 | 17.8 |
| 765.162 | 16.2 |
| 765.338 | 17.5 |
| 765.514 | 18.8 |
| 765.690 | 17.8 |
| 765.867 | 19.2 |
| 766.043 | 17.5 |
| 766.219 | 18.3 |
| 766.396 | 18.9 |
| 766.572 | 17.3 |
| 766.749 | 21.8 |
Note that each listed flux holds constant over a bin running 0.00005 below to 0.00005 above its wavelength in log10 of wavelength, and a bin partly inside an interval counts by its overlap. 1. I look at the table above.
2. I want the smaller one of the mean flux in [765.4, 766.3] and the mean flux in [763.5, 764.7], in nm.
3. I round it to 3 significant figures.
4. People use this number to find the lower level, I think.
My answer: 18.3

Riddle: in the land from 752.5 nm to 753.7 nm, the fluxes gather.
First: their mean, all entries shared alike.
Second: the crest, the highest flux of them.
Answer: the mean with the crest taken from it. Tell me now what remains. -4.4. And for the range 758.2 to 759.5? -1.6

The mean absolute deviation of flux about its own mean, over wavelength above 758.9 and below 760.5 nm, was 1.1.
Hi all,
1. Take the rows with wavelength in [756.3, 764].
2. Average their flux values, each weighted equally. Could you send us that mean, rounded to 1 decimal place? 19.0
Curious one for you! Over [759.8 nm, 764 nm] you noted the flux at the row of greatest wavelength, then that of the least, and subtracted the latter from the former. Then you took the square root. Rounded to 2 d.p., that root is 1.58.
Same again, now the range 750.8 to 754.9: 1.82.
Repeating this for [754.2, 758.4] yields 1.52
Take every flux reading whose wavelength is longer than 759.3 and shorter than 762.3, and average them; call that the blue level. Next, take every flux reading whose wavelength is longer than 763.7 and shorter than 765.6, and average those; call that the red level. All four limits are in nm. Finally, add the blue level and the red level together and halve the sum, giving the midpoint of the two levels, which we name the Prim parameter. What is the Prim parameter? 19.5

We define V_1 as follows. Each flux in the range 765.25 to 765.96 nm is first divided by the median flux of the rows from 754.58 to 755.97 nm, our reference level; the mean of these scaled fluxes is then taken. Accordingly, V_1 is 0.95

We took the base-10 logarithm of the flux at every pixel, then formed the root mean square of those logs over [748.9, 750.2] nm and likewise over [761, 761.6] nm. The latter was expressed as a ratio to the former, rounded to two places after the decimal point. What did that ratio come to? 0.98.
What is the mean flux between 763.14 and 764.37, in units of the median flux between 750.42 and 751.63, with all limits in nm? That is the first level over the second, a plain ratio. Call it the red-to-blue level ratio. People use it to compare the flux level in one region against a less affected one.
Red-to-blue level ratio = 0.985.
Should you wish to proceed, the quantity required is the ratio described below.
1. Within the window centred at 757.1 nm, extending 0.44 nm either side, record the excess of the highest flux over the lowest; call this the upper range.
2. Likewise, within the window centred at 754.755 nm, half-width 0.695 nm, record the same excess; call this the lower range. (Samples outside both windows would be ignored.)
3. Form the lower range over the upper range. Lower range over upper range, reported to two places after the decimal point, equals 0.76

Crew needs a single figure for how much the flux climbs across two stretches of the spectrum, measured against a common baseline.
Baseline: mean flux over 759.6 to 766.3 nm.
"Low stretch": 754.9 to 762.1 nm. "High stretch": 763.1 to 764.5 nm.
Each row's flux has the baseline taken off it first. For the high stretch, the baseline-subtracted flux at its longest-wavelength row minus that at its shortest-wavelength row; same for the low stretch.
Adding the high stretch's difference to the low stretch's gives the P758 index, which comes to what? 2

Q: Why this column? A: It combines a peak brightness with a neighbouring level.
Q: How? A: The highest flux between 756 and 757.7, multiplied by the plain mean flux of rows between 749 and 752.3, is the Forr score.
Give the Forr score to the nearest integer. 443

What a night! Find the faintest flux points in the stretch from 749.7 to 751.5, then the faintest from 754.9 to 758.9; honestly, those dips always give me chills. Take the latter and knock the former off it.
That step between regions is -3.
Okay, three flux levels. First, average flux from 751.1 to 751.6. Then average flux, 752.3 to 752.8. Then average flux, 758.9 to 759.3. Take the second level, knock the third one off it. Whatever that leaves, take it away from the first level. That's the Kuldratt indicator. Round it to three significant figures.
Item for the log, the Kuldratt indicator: 17.7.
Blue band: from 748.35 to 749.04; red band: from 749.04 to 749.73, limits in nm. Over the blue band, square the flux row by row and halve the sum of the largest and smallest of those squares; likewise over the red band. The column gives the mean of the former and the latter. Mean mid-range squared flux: 394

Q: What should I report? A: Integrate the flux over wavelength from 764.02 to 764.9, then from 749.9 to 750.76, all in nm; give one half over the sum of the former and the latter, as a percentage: 1.35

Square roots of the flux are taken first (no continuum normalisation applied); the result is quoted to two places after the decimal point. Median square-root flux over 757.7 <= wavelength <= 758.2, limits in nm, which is 4.37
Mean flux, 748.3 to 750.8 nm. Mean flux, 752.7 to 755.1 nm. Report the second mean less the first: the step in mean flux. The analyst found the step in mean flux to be 0.7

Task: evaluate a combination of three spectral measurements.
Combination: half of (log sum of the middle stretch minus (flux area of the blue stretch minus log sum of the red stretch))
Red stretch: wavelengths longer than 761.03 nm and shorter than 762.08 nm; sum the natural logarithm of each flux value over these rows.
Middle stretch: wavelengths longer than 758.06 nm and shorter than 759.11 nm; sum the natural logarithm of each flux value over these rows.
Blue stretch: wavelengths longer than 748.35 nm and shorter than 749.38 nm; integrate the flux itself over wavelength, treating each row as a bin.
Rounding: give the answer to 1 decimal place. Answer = 7.4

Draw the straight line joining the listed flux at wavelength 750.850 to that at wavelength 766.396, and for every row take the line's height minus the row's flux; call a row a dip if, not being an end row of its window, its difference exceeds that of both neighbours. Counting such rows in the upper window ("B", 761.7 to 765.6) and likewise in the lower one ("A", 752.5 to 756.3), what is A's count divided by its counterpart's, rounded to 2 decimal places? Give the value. 0.71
